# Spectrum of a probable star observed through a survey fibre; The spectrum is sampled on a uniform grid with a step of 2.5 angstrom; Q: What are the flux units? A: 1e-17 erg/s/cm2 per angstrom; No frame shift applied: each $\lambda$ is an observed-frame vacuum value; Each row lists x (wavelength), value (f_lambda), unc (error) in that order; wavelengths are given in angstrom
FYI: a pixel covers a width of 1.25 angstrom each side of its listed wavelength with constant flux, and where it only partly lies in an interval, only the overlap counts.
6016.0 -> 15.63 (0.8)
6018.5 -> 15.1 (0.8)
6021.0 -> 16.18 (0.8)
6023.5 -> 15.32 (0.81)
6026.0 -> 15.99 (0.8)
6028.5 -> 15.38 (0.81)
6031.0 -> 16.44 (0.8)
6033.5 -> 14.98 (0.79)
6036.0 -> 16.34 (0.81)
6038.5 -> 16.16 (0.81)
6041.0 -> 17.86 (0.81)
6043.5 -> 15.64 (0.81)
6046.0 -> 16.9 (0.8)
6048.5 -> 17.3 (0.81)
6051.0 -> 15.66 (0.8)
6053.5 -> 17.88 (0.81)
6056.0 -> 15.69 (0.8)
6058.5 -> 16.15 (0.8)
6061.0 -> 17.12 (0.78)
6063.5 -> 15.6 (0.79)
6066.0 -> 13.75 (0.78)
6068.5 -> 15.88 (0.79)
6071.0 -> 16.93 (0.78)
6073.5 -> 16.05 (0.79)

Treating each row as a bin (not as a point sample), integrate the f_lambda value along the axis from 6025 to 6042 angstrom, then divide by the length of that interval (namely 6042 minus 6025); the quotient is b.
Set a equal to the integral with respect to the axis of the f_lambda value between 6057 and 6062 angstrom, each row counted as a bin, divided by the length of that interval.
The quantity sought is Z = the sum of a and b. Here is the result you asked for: 32.7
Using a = 16.6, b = 16.14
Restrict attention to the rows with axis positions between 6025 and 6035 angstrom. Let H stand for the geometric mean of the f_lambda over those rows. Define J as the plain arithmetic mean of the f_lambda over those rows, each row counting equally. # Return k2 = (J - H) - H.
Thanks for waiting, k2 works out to -15.7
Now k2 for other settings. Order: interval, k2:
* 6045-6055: -16.9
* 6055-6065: -16.1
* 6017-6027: -15.6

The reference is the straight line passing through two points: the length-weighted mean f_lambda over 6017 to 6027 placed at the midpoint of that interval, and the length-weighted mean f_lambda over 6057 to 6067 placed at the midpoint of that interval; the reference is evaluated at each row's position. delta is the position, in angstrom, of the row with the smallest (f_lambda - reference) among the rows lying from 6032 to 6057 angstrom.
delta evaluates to 6033.5 angstrom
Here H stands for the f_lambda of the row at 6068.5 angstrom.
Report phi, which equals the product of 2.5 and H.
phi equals 39.7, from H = 15.88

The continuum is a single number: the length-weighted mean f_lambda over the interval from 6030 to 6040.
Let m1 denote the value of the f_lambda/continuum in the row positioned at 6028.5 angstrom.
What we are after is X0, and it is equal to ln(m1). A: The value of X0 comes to -0.04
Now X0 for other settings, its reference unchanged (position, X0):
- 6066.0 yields -0.15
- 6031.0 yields 0.03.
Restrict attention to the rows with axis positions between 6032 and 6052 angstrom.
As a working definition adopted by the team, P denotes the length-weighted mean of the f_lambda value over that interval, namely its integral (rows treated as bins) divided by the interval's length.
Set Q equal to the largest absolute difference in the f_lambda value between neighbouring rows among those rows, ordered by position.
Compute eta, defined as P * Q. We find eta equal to 36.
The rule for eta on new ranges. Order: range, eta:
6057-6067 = 29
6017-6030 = 17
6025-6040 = 23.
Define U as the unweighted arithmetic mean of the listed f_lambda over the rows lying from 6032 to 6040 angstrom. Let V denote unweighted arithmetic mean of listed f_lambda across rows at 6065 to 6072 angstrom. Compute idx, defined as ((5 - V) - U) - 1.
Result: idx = -27.3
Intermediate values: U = 15.8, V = 15.5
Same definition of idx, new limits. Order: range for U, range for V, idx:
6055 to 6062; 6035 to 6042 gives -29.1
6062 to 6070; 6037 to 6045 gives -27.6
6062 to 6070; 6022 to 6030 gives -26.6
